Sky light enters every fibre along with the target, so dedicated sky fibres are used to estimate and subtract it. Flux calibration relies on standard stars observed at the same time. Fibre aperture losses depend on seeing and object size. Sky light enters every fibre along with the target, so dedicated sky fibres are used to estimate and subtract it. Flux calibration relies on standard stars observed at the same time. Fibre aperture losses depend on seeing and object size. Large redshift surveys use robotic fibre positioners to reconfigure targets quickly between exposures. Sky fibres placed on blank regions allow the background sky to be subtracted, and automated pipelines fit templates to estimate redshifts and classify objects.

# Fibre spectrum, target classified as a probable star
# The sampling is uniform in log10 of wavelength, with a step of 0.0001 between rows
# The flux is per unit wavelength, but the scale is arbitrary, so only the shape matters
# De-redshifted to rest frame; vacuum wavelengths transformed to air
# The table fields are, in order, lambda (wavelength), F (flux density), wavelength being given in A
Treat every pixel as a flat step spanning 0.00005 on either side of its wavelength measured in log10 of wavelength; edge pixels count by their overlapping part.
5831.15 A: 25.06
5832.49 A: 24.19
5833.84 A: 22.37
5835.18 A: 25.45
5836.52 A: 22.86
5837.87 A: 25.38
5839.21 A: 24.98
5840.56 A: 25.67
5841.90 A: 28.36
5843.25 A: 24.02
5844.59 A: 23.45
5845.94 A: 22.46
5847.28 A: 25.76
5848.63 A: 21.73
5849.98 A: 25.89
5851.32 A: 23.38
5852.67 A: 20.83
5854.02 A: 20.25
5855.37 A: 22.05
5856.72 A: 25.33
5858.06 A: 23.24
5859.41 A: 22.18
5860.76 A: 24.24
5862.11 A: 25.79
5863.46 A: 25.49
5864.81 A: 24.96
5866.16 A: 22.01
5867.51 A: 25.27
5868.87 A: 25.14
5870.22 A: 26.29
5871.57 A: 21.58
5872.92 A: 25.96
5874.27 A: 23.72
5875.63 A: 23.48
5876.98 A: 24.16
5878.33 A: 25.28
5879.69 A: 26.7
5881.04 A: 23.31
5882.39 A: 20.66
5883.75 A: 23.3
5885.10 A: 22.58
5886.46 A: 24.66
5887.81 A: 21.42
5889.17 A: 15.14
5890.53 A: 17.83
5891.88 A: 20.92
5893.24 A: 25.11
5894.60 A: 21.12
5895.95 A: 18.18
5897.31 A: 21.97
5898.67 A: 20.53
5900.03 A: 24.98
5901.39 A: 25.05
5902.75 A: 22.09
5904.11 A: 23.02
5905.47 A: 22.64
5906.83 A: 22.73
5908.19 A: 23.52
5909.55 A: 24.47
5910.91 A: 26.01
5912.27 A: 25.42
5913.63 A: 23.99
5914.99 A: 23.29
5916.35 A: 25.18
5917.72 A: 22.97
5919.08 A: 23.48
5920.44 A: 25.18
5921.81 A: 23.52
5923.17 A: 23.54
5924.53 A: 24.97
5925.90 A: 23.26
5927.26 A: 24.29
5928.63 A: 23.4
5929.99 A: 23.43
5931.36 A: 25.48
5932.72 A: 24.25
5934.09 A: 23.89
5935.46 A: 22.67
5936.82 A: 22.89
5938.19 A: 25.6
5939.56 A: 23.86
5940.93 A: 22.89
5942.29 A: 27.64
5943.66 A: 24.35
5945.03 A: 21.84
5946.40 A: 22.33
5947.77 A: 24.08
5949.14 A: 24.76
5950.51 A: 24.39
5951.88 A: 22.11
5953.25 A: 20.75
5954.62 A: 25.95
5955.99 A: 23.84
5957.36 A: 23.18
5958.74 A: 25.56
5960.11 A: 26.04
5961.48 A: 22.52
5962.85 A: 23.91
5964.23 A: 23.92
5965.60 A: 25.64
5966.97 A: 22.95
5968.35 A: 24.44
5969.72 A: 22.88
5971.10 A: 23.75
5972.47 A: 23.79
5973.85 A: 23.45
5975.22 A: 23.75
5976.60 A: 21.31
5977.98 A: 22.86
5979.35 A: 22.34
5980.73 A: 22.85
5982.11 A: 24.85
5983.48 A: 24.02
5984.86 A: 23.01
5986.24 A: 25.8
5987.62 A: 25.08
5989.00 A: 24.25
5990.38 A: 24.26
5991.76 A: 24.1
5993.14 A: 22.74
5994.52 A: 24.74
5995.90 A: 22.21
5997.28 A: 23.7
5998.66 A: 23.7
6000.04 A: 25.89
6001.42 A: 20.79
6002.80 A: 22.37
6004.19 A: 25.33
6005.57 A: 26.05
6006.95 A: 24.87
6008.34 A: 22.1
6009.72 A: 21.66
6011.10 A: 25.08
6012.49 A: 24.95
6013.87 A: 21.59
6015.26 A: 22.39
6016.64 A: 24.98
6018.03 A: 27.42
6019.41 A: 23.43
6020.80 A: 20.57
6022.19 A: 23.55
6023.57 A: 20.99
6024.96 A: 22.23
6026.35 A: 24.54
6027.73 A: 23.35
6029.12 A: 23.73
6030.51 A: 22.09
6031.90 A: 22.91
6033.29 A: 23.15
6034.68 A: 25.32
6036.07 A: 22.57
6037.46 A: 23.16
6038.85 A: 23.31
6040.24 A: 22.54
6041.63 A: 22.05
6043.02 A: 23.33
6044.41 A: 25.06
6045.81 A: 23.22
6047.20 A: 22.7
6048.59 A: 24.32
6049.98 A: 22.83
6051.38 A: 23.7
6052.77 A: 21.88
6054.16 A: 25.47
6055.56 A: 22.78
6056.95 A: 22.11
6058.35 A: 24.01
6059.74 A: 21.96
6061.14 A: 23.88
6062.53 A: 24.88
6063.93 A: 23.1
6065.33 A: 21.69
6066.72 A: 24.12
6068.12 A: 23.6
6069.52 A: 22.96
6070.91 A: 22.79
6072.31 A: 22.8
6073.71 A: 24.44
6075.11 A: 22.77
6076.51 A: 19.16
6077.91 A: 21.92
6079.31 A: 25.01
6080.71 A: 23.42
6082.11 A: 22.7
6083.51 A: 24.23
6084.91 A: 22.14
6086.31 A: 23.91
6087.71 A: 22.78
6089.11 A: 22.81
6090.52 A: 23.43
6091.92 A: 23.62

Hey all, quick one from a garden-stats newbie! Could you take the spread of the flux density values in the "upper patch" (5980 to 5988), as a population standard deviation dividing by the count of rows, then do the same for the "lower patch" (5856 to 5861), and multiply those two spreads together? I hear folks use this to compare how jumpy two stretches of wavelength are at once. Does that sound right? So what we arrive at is 1.3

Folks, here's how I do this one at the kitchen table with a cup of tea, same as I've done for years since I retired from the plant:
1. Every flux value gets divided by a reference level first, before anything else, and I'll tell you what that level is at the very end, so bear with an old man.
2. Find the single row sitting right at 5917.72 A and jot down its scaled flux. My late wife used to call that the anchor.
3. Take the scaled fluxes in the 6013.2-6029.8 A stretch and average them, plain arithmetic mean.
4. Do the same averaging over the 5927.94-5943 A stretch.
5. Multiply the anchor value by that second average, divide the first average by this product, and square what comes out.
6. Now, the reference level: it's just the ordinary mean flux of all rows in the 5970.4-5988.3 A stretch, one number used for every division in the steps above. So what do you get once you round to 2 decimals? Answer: 0.97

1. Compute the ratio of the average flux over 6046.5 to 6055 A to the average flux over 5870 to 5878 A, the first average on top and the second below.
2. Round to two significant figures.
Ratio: 0.97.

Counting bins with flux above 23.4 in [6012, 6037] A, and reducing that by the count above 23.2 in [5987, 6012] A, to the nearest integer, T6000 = -4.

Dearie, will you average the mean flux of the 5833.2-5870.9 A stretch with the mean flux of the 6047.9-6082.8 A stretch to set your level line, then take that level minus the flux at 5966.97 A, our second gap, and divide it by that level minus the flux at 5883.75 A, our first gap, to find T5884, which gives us 2.1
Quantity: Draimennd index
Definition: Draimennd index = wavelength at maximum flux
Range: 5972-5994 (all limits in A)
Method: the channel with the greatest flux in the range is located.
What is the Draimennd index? 5986.24 A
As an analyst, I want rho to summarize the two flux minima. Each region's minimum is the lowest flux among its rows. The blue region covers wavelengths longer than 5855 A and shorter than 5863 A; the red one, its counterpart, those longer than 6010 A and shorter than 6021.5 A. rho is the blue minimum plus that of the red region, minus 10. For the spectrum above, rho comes 32.6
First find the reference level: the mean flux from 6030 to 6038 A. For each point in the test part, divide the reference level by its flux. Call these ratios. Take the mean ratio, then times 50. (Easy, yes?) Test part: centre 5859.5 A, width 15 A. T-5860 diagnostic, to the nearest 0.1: 50.1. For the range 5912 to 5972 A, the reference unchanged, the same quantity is 48.6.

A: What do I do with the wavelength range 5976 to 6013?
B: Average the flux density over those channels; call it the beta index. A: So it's 23.7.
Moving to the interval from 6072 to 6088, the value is 22.9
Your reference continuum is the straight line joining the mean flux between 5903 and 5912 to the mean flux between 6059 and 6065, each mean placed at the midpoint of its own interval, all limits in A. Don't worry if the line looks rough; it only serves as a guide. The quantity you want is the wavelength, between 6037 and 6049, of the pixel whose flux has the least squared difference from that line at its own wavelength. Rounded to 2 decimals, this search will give 6043.02 A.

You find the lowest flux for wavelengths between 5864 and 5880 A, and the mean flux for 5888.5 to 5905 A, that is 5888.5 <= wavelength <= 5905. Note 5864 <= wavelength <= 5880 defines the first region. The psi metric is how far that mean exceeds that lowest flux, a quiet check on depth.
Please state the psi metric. 0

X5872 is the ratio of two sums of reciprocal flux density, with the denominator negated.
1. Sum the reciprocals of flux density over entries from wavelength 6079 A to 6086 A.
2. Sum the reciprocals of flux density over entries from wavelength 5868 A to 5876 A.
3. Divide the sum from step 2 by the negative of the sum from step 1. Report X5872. -1.2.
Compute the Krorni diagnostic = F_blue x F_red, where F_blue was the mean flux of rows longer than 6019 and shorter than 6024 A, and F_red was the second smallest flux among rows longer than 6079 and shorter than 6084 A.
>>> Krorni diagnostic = 518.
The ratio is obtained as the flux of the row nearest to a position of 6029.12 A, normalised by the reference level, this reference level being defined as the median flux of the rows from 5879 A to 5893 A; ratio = 1.08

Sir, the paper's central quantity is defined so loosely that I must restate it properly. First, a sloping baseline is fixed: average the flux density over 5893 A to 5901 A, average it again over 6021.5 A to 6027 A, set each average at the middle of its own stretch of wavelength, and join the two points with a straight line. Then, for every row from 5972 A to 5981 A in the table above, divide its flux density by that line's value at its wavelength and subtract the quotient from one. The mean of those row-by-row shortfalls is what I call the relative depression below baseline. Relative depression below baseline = -0.02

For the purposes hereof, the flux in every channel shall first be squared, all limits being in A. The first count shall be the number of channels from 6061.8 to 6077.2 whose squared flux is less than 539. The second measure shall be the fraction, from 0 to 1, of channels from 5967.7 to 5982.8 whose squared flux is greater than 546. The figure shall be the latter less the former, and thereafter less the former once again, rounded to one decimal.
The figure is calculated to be -13.5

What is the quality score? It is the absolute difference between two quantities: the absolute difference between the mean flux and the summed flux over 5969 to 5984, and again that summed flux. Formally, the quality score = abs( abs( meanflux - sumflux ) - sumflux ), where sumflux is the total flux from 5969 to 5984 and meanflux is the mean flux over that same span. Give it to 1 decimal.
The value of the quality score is 23.3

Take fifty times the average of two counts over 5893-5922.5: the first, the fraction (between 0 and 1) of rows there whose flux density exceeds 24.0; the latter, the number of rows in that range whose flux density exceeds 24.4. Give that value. 209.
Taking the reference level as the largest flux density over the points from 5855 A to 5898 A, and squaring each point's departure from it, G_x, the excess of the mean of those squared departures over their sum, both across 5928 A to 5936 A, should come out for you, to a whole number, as -44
